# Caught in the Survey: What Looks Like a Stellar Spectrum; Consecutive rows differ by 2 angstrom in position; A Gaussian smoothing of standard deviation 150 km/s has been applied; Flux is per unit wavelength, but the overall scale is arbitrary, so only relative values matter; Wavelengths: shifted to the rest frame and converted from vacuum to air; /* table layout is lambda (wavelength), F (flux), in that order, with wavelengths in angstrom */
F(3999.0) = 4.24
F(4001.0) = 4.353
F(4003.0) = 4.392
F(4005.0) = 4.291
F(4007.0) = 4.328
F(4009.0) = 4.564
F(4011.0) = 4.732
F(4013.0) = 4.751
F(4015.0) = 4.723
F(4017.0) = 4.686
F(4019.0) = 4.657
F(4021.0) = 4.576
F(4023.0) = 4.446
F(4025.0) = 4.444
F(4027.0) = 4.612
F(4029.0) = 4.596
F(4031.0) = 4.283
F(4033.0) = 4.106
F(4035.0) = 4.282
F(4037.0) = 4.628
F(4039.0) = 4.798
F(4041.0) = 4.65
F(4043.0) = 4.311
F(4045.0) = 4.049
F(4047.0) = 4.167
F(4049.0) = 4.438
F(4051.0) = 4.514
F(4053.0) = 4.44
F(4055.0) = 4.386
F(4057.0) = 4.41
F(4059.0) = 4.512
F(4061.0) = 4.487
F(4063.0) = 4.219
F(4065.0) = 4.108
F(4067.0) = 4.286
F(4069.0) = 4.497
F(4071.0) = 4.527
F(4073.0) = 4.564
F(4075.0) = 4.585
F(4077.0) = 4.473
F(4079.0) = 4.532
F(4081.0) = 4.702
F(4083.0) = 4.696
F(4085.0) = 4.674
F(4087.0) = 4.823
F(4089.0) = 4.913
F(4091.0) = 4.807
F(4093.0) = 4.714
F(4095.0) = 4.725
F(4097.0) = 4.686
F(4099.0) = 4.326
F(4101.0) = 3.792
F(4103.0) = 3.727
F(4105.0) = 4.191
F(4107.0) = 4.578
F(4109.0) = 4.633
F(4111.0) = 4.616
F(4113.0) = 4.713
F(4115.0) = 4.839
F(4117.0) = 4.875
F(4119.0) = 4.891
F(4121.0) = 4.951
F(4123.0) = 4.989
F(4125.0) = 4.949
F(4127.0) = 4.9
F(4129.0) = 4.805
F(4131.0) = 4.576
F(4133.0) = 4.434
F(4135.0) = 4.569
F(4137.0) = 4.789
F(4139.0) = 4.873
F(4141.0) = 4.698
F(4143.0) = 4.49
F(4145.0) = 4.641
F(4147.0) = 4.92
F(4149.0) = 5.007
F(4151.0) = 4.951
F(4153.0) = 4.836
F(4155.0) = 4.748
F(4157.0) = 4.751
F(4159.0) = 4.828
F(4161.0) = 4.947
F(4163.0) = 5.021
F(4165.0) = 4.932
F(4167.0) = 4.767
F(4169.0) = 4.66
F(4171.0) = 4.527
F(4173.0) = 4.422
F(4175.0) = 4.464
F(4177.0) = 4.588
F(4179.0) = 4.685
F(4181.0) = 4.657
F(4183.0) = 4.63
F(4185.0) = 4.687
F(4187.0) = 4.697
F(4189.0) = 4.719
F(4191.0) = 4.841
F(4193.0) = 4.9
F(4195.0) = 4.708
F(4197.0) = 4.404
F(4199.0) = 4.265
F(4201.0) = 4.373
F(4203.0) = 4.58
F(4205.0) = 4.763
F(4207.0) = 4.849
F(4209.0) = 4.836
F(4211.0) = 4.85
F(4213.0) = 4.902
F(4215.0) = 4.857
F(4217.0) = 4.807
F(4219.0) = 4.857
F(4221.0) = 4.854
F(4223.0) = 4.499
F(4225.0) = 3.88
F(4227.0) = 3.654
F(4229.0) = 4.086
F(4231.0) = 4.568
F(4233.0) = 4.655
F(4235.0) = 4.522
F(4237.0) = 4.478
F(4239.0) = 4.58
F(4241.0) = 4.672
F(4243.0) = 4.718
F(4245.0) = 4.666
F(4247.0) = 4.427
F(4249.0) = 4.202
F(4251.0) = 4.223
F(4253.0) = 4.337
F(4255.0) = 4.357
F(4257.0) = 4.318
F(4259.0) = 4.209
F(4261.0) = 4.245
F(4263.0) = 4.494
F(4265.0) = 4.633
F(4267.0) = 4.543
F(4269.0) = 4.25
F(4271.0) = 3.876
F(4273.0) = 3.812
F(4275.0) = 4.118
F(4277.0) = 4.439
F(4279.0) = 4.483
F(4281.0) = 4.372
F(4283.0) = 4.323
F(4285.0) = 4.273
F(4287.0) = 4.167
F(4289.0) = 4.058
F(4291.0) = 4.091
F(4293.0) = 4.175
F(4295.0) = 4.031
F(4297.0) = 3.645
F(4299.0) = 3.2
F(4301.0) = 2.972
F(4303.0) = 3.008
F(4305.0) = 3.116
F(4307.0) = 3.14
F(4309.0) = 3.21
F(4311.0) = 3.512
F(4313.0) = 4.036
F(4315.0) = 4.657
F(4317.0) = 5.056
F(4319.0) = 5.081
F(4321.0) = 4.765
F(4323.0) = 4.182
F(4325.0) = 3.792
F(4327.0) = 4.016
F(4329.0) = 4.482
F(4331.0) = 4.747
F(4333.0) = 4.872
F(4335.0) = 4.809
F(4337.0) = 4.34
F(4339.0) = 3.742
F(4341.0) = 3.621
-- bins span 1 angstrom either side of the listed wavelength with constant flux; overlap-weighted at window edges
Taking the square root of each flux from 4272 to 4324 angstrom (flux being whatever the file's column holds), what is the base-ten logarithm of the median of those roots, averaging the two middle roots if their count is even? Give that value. 0.307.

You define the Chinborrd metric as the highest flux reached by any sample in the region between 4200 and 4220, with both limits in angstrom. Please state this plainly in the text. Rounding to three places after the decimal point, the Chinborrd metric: 4.902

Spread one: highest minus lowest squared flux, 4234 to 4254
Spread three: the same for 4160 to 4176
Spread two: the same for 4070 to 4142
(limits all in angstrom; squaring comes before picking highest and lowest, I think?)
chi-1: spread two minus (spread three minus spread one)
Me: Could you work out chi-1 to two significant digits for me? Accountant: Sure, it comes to 9.9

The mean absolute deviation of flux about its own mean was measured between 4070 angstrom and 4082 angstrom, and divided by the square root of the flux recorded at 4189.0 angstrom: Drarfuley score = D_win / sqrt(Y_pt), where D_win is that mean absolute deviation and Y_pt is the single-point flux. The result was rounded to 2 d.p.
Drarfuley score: 0.02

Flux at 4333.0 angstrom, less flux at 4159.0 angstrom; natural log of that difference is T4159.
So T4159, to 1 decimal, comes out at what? -3.1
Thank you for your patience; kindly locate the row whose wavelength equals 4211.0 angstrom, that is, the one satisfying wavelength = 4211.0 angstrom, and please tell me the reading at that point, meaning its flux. 4.85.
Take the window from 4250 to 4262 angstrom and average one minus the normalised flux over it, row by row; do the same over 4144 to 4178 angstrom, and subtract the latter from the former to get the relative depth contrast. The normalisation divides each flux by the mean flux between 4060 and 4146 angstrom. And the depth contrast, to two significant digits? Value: 0.11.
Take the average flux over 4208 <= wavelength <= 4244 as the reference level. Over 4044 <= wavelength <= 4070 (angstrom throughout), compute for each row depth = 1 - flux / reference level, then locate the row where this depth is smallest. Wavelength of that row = 4051.0 angstrom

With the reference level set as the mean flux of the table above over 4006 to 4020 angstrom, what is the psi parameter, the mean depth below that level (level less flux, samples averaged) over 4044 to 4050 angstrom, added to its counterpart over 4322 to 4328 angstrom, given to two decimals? 1.05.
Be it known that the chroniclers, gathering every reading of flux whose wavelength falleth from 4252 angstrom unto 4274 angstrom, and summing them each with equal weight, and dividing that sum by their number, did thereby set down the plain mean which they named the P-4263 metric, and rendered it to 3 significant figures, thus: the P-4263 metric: 4.28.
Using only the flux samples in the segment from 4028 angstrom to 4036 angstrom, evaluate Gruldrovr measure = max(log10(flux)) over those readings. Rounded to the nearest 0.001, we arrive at 0.662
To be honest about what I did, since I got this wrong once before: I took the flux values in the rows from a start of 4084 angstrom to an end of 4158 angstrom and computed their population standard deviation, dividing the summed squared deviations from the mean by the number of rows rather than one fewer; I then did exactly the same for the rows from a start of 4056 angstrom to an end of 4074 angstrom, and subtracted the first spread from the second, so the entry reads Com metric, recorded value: -0.14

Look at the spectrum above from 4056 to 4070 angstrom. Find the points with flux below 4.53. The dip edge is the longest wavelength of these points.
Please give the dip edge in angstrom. 4069.0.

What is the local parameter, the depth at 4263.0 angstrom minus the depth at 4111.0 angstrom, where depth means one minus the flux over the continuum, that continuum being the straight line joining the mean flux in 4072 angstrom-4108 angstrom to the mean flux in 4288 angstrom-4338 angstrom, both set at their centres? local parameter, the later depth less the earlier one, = -0.05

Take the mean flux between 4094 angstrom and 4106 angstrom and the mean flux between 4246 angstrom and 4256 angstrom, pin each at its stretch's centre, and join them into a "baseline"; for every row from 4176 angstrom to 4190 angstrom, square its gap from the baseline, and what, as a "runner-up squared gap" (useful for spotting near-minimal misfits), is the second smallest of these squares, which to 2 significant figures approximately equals 0.12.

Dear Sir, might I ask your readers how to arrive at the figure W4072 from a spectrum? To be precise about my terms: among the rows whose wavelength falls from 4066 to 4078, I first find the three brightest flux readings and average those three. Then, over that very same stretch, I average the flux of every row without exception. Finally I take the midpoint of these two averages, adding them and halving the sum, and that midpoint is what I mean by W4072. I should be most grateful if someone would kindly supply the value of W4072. 4.52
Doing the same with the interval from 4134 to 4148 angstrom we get 4.79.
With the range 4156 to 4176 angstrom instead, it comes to 4.85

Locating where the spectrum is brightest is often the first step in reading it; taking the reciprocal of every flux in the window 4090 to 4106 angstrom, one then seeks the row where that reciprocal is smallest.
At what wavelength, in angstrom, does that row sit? 4091.0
